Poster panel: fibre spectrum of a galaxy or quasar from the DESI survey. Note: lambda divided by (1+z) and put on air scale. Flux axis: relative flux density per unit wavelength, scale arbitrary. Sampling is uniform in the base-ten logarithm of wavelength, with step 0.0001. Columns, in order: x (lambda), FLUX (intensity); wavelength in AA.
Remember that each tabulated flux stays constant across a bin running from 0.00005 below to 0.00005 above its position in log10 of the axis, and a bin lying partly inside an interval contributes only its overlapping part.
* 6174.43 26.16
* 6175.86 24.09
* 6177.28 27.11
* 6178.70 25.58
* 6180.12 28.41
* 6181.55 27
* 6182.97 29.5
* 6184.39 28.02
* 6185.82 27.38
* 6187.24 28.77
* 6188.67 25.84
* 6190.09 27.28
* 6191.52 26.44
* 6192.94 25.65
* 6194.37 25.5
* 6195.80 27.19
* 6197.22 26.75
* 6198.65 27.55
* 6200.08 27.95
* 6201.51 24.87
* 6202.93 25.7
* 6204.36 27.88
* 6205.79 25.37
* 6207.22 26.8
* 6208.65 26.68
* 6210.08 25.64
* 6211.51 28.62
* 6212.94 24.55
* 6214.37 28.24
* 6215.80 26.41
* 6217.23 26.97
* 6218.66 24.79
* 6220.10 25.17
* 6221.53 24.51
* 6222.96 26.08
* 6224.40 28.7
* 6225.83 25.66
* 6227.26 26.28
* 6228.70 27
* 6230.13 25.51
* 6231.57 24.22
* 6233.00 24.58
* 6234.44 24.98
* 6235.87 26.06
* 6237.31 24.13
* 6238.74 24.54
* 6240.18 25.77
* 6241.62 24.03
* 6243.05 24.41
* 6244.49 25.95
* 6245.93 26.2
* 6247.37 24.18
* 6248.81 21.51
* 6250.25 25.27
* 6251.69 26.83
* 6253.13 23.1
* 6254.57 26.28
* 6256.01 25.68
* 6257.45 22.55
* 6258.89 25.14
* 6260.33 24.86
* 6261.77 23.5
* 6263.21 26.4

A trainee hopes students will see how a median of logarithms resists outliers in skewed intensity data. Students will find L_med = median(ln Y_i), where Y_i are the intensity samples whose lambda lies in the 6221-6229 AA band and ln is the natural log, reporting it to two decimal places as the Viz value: 3.26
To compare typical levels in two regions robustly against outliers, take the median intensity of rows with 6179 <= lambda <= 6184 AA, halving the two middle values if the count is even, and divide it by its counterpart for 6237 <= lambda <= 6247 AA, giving 1.16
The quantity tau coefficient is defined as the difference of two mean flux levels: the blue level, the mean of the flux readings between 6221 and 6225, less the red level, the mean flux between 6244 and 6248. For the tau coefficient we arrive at 1.0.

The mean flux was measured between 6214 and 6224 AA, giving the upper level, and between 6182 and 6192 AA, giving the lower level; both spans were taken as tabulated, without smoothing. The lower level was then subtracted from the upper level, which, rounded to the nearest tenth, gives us -1.6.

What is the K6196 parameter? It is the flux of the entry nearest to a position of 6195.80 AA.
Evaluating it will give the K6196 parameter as 27.19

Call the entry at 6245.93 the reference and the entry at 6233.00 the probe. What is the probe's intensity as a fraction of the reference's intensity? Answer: 0.94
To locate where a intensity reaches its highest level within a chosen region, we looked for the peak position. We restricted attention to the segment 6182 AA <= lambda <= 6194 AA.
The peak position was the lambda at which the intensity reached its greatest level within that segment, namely 6182.97 AA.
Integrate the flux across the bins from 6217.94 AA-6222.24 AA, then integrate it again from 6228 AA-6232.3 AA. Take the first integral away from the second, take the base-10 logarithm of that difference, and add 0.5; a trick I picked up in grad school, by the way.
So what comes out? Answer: 1.03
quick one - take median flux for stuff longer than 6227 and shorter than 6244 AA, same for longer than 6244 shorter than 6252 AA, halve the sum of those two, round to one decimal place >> 25.2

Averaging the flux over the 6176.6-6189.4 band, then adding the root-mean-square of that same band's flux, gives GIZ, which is 55.1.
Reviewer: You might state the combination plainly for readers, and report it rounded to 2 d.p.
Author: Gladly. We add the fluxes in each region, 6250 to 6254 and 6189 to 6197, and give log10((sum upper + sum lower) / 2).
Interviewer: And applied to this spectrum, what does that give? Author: 2.02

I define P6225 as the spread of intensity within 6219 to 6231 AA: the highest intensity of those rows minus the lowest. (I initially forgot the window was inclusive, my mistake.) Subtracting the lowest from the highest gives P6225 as 4.2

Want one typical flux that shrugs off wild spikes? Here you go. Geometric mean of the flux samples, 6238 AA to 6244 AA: 24.7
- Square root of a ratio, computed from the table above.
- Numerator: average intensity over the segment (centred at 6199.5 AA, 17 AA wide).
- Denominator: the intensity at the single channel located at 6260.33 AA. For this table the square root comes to 1.03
